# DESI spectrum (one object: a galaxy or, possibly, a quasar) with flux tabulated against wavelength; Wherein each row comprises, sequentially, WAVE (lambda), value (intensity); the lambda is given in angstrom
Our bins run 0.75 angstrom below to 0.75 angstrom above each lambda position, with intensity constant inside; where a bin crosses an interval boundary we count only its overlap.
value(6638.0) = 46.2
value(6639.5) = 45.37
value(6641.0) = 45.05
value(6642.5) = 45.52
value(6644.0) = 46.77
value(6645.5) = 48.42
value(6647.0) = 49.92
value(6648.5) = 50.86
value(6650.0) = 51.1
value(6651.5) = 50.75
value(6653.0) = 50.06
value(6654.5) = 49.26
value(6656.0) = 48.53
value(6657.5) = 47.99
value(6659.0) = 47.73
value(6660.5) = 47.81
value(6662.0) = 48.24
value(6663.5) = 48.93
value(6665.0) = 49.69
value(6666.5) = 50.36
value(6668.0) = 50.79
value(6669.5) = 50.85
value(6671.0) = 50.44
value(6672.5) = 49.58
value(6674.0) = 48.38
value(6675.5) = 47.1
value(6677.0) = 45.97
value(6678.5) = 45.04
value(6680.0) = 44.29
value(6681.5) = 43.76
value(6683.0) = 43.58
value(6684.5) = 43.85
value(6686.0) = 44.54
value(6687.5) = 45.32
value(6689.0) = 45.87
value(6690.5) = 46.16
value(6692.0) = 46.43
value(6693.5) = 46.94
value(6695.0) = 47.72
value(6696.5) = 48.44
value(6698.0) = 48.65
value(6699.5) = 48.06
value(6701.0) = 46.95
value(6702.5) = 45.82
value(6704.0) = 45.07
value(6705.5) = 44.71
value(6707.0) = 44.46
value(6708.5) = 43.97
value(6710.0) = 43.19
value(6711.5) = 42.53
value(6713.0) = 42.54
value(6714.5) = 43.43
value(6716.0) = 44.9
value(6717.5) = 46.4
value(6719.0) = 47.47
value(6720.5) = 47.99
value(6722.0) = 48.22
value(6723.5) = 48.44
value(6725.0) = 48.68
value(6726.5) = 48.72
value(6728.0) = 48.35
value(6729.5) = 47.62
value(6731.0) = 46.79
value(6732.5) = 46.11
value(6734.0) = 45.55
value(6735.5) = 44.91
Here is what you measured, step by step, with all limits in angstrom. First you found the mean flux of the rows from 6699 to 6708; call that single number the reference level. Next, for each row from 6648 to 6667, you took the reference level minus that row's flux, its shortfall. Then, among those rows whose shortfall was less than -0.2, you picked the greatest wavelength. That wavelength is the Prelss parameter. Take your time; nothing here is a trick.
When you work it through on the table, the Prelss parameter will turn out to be 6666.5 angstrom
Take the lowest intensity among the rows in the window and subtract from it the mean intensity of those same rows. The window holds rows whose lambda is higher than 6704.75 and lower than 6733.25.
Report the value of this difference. -3.5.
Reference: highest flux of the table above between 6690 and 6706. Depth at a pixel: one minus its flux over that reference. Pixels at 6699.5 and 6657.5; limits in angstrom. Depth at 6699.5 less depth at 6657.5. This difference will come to 0.00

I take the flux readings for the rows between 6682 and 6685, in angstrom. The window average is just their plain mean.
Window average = 43.7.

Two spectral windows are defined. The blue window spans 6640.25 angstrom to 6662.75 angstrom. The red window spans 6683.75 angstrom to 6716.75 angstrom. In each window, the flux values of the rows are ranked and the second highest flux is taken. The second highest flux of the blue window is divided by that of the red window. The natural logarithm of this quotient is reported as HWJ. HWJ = 0.049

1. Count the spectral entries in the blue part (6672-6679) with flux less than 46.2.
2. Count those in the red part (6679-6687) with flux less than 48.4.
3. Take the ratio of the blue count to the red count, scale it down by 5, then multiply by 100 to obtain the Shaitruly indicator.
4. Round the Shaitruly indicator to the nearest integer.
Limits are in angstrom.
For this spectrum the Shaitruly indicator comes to 8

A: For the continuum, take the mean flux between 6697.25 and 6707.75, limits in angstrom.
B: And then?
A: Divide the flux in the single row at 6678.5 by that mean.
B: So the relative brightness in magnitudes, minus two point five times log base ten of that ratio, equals 0.03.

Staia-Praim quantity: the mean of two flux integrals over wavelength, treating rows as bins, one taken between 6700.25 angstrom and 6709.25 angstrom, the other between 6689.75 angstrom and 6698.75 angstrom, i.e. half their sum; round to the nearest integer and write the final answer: 416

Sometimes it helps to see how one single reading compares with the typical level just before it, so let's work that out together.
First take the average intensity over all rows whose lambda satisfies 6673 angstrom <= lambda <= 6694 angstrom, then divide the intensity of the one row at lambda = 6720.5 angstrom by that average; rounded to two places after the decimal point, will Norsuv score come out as 1.05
